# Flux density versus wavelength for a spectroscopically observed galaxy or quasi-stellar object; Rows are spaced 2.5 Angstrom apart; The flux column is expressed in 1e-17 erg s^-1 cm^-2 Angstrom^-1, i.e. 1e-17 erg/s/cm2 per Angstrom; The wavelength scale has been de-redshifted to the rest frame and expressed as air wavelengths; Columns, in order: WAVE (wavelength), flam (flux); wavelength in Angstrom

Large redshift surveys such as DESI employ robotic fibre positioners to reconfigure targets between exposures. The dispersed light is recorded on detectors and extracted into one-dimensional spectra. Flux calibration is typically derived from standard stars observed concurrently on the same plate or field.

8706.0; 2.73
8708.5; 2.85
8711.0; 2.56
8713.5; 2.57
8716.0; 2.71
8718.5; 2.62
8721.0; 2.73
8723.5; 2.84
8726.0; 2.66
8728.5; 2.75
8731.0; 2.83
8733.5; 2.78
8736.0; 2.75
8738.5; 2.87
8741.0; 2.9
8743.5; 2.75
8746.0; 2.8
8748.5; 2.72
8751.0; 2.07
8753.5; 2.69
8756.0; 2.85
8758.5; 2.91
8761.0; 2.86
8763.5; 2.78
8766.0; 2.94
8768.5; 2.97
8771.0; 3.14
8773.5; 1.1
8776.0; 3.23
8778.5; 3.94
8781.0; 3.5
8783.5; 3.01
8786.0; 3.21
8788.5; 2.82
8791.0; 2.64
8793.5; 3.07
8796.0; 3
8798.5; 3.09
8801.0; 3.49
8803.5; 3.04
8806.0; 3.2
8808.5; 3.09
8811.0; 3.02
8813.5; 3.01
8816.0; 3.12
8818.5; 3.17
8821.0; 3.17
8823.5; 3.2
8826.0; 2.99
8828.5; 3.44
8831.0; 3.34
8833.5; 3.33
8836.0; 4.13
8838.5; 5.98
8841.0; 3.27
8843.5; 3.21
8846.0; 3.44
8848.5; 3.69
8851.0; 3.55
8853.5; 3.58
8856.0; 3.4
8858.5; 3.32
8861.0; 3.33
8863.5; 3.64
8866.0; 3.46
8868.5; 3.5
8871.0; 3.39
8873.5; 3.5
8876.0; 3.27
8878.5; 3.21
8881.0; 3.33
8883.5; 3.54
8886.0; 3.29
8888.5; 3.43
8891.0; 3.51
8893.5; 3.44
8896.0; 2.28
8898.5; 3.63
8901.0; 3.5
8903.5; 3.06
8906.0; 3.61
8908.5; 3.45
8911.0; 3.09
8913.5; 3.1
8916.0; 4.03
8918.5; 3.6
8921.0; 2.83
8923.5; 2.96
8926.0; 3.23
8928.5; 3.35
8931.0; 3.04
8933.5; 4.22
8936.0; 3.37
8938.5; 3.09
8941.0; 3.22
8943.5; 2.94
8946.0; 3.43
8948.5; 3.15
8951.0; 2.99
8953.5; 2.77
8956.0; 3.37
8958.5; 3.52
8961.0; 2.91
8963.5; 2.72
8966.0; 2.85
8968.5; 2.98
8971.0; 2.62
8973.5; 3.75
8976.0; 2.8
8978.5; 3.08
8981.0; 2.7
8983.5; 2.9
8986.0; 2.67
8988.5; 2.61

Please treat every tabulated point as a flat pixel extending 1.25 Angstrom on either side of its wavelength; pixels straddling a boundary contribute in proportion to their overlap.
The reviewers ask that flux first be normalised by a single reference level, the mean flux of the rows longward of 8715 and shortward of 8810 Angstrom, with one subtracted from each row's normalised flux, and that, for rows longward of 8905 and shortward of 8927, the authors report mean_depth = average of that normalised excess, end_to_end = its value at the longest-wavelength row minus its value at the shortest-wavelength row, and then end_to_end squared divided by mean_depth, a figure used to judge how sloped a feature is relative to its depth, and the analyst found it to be 0.11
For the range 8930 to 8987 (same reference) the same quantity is 0.22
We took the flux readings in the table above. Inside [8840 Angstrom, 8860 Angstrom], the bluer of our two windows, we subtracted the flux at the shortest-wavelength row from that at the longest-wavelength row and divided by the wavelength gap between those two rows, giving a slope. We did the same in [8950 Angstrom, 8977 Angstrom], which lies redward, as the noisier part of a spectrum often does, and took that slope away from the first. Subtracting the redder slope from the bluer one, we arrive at 0.010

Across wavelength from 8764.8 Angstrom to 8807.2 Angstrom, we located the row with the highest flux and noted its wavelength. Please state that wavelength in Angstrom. 8778.5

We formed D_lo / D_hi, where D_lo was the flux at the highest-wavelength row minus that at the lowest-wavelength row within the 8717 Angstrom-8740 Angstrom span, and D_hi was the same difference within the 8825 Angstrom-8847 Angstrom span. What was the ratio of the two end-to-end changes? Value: 1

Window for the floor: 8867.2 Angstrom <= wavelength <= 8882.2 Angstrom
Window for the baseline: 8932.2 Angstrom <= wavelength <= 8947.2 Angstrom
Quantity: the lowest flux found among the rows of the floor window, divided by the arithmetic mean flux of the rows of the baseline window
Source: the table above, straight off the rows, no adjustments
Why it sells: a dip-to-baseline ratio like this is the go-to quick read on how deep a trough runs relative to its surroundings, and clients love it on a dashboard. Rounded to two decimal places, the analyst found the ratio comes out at 0.95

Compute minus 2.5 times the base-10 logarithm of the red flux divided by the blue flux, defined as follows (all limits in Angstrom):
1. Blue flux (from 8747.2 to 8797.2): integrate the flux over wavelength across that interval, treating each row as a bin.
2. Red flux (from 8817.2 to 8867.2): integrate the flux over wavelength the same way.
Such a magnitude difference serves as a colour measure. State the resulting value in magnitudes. -0.22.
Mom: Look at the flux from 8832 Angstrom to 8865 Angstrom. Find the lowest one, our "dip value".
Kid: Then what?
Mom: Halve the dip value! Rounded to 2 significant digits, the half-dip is 1.6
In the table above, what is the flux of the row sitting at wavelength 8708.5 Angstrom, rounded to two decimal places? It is 2.85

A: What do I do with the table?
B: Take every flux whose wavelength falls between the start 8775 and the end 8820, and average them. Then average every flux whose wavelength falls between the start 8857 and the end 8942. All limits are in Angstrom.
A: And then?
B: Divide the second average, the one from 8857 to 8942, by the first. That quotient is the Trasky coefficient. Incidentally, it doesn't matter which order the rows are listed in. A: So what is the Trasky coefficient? 1.06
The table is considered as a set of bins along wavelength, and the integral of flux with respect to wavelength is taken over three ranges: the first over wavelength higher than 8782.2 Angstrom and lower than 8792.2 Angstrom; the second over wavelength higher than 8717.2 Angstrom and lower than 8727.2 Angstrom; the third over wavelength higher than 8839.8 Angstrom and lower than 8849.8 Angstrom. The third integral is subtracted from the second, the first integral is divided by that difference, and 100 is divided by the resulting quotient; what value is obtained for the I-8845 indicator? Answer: -24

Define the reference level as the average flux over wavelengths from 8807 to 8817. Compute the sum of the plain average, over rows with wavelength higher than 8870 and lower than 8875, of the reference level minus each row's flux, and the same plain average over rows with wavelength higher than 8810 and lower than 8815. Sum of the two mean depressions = -0.34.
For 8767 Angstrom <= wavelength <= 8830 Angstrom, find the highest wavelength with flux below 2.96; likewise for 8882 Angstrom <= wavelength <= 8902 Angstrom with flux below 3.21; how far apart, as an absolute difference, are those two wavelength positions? 105.0 Angstrom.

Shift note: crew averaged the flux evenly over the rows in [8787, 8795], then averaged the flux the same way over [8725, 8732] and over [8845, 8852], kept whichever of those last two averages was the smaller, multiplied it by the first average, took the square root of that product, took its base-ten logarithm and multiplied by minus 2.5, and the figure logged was -1.12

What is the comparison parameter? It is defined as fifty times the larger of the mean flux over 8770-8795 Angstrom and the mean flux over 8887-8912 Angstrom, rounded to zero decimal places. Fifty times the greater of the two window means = 165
